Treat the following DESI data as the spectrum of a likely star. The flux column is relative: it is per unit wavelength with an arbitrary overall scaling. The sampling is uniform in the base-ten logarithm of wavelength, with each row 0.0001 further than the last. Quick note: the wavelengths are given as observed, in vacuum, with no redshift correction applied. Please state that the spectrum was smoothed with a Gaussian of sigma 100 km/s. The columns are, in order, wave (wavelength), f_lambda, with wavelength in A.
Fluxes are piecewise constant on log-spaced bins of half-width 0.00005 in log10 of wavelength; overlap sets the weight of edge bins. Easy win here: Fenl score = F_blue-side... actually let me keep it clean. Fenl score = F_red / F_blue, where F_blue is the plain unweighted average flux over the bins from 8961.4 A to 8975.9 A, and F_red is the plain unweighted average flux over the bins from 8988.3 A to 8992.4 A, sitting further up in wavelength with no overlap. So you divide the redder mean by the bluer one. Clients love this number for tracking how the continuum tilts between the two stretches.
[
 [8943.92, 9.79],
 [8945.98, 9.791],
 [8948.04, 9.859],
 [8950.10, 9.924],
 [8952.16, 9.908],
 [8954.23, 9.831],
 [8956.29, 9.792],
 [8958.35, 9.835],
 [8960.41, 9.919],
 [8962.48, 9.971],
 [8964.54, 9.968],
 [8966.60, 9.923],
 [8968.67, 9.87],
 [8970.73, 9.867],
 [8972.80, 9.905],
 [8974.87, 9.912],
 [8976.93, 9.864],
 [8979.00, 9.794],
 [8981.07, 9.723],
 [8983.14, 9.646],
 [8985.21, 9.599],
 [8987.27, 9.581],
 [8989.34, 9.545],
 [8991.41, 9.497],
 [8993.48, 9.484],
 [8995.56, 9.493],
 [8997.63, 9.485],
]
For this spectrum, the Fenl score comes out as 0.960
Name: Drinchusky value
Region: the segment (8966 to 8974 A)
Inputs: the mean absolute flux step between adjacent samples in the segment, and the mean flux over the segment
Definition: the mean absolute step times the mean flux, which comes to 0.3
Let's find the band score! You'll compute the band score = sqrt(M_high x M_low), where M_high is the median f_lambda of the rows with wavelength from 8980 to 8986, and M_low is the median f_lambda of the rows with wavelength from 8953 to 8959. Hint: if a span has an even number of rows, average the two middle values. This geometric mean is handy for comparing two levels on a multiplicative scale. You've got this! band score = 9.74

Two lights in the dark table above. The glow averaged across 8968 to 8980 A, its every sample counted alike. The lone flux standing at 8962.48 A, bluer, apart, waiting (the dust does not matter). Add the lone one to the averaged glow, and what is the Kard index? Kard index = 19.84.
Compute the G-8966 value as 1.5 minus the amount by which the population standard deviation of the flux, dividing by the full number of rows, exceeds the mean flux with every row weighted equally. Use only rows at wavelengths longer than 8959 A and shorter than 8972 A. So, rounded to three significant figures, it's 11.4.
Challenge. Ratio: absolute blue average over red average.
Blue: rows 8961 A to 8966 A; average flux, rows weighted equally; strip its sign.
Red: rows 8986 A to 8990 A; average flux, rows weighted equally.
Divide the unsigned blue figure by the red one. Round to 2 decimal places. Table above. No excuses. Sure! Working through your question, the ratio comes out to 1.04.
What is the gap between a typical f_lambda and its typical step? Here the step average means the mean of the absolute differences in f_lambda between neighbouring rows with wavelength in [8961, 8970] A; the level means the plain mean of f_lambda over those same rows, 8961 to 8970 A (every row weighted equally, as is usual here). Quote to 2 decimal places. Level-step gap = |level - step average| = 9.90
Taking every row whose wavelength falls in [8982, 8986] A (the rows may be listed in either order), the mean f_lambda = 9.62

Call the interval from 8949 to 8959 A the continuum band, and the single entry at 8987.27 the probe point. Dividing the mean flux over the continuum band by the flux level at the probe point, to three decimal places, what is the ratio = 1.029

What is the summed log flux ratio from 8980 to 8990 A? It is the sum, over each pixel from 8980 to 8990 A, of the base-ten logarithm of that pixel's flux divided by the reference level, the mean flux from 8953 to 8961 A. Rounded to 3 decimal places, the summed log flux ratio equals -0.050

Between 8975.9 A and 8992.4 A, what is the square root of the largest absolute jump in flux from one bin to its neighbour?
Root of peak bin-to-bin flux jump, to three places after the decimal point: 0.277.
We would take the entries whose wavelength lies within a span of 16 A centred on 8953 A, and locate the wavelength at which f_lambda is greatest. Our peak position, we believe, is 8950.10 A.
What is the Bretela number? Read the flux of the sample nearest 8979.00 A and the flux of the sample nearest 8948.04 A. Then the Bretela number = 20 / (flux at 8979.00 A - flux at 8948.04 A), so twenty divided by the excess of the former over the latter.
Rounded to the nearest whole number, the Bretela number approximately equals -308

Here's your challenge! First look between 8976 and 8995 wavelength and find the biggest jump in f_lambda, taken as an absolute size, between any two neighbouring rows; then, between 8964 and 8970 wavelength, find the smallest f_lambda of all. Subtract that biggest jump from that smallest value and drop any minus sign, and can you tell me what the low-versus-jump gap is 9.79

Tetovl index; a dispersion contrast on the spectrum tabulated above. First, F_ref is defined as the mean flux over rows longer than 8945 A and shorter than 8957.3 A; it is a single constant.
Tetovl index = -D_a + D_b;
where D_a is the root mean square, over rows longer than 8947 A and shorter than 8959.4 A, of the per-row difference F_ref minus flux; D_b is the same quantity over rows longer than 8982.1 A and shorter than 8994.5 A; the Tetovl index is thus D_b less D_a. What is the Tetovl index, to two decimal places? 0.25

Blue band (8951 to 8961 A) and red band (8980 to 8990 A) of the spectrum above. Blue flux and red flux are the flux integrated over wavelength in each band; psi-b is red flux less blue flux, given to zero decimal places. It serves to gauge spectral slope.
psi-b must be -2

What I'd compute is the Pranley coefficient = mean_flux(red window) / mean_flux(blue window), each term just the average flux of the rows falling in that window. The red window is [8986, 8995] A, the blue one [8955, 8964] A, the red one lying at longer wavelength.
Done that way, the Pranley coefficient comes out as 0.96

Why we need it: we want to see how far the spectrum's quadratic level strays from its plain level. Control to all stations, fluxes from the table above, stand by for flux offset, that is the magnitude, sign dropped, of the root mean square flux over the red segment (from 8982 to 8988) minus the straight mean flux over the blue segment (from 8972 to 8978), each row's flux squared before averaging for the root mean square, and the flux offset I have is 0.28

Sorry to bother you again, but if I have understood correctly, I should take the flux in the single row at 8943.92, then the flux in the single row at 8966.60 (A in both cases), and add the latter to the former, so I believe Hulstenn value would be 19.7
